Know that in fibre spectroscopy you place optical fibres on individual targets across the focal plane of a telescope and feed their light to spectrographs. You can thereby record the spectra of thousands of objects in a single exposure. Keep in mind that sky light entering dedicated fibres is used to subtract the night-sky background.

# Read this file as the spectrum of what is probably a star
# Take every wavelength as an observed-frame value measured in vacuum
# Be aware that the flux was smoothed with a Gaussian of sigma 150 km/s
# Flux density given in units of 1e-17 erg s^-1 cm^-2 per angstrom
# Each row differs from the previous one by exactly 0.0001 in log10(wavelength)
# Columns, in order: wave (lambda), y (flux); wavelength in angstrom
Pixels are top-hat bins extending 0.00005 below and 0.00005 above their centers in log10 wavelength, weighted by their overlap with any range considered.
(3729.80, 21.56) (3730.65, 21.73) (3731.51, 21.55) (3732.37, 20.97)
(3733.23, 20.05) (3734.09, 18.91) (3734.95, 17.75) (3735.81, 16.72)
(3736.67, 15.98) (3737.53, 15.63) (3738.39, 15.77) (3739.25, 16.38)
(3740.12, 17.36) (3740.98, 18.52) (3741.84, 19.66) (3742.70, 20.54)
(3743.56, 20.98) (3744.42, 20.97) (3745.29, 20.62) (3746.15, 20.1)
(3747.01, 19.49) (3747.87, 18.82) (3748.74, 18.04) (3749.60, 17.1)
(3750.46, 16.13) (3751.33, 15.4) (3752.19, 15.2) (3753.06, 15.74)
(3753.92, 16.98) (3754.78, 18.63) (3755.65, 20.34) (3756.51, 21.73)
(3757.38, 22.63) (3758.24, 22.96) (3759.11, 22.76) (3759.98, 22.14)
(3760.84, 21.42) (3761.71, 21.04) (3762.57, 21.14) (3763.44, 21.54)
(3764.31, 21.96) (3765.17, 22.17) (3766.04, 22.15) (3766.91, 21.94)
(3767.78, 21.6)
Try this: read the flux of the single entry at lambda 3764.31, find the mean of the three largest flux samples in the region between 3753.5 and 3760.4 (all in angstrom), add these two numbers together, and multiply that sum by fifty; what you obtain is 2237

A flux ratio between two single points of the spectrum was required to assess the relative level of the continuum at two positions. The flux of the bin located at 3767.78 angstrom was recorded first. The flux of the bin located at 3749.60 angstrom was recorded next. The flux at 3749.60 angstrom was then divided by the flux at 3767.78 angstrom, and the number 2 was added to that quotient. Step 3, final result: 2.79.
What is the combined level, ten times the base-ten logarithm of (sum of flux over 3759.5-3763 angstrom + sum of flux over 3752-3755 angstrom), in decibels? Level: 21.8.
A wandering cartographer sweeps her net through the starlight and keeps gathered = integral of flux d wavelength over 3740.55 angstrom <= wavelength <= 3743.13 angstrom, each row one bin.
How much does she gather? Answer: 51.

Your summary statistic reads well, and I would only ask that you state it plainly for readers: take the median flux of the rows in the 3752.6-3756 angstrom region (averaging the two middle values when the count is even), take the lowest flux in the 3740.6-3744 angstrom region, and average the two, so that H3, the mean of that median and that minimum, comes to 18.2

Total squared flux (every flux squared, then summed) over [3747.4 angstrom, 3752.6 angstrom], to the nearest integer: 1700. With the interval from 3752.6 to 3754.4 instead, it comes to 536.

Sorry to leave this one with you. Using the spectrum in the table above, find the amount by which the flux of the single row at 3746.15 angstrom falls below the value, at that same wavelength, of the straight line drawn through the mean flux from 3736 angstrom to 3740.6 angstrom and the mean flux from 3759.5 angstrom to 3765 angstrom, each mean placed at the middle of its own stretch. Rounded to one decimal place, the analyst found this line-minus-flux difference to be -2.1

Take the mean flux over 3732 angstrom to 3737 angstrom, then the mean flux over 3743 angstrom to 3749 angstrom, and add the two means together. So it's 38.3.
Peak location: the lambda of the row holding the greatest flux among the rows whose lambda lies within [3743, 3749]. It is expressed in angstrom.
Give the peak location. 3743.56 angstrom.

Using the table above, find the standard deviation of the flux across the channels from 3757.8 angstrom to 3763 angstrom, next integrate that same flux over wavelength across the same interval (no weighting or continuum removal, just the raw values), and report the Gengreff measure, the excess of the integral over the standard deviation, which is 113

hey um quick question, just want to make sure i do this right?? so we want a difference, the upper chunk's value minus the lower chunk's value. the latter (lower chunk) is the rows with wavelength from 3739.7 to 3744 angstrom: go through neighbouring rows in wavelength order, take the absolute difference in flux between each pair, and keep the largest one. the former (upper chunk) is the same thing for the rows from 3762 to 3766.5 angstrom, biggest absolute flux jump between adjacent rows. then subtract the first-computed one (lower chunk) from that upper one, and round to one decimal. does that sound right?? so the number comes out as -0.7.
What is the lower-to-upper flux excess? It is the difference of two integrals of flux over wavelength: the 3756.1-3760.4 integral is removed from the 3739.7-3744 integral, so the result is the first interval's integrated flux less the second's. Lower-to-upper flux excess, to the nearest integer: -13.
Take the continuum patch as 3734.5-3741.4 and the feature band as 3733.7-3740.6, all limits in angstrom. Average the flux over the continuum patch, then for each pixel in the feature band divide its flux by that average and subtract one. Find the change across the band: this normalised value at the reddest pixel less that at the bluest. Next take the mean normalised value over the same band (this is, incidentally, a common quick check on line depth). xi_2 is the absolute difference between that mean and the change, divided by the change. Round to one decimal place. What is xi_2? -1.0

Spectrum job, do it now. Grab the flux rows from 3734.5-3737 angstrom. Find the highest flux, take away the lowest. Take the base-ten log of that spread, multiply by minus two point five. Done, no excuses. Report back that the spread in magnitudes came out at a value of -0.6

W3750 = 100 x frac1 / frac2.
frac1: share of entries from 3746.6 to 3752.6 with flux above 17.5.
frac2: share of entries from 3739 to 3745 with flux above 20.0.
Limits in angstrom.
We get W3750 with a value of 100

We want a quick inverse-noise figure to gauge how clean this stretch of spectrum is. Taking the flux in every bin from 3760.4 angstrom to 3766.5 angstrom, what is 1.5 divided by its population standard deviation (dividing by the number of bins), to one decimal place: 3.5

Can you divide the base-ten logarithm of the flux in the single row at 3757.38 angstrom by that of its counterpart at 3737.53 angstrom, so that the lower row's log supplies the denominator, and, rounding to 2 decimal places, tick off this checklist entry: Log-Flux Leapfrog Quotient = 1.13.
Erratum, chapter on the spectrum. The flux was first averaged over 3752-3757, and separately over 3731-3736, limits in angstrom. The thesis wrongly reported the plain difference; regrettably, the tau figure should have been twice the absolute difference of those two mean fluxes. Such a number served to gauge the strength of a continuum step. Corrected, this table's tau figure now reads 2.4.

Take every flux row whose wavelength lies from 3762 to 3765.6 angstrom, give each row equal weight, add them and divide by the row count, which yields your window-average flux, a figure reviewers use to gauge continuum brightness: 21.7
